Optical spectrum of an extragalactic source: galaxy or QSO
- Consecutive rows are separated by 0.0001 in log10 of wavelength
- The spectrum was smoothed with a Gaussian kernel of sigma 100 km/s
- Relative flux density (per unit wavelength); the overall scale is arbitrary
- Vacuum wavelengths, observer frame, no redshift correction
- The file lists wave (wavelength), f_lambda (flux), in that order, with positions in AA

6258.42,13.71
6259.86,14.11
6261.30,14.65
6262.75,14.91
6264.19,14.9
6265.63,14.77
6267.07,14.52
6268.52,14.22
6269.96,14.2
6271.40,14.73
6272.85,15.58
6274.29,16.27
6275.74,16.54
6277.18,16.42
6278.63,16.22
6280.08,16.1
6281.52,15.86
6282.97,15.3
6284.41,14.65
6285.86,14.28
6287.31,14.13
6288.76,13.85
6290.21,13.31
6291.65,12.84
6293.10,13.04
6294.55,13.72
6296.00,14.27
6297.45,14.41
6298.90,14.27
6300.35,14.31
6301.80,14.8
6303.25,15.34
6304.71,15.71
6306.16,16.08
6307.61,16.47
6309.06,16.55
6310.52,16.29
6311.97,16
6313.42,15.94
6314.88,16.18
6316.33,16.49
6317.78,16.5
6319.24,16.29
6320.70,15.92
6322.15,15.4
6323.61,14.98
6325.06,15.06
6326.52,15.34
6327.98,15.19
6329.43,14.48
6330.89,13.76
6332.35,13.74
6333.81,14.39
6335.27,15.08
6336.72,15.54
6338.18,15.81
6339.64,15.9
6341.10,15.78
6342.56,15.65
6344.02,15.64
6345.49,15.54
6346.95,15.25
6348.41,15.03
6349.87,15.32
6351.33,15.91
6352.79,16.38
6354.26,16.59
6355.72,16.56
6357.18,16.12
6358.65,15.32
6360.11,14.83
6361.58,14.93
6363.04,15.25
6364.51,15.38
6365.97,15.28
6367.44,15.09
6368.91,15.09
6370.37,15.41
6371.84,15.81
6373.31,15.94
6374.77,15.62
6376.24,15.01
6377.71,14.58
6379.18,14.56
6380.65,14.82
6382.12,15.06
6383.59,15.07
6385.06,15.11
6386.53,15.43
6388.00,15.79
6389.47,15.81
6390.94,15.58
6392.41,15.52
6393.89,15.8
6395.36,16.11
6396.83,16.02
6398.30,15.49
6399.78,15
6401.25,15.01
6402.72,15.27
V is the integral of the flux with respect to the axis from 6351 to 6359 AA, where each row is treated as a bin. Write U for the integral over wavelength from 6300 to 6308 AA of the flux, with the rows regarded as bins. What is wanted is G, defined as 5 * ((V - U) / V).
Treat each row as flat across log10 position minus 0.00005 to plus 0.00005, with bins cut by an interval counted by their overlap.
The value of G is 0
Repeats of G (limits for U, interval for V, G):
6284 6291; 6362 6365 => -6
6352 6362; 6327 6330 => -13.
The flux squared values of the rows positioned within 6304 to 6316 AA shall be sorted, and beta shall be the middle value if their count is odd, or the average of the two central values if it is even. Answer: 260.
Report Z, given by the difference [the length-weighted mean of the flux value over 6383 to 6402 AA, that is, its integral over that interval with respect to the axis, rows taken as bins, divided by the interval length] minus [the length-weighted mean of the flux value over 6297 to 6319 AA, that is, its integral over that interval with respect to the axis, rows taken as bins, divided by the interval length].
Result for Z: -0.19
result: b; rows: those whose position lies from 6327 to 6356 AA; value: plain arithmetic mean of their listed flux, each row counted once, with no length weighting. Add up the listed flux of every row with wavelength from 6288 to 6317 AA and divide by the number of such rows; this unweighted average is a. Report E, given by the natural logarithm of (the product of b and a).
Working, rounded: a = 15.0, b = 15.38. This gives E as 5.440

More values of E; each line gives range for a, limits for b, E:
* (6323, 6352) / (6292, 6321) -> 5.456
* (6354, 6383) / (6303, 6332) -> 5.485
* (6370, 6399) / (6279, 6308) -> 5.420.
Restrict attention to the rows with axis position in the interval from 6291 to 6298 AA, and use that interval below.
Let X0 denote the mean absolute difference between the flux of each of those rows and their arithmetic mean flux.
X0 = 0.57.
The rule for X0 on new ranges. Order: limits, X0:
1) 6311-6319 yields 0.22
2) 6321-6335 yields 0.54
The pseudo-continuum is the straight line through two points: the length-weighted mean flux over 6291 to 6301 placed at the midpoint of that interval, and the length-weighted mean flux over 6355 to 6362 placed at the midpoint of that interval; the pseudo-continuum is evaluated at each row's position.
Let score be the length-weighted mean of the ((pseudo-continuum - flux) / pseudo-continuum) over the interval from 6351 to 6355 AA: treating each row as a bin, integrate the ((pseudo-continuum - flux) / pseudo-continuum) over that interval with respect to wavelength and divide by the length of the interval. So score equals -0.06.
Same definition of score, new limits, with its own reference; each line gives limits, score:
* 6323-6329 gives -0.03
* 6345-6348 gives -0.01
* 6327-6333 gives 0.03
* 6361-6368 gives 0.03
